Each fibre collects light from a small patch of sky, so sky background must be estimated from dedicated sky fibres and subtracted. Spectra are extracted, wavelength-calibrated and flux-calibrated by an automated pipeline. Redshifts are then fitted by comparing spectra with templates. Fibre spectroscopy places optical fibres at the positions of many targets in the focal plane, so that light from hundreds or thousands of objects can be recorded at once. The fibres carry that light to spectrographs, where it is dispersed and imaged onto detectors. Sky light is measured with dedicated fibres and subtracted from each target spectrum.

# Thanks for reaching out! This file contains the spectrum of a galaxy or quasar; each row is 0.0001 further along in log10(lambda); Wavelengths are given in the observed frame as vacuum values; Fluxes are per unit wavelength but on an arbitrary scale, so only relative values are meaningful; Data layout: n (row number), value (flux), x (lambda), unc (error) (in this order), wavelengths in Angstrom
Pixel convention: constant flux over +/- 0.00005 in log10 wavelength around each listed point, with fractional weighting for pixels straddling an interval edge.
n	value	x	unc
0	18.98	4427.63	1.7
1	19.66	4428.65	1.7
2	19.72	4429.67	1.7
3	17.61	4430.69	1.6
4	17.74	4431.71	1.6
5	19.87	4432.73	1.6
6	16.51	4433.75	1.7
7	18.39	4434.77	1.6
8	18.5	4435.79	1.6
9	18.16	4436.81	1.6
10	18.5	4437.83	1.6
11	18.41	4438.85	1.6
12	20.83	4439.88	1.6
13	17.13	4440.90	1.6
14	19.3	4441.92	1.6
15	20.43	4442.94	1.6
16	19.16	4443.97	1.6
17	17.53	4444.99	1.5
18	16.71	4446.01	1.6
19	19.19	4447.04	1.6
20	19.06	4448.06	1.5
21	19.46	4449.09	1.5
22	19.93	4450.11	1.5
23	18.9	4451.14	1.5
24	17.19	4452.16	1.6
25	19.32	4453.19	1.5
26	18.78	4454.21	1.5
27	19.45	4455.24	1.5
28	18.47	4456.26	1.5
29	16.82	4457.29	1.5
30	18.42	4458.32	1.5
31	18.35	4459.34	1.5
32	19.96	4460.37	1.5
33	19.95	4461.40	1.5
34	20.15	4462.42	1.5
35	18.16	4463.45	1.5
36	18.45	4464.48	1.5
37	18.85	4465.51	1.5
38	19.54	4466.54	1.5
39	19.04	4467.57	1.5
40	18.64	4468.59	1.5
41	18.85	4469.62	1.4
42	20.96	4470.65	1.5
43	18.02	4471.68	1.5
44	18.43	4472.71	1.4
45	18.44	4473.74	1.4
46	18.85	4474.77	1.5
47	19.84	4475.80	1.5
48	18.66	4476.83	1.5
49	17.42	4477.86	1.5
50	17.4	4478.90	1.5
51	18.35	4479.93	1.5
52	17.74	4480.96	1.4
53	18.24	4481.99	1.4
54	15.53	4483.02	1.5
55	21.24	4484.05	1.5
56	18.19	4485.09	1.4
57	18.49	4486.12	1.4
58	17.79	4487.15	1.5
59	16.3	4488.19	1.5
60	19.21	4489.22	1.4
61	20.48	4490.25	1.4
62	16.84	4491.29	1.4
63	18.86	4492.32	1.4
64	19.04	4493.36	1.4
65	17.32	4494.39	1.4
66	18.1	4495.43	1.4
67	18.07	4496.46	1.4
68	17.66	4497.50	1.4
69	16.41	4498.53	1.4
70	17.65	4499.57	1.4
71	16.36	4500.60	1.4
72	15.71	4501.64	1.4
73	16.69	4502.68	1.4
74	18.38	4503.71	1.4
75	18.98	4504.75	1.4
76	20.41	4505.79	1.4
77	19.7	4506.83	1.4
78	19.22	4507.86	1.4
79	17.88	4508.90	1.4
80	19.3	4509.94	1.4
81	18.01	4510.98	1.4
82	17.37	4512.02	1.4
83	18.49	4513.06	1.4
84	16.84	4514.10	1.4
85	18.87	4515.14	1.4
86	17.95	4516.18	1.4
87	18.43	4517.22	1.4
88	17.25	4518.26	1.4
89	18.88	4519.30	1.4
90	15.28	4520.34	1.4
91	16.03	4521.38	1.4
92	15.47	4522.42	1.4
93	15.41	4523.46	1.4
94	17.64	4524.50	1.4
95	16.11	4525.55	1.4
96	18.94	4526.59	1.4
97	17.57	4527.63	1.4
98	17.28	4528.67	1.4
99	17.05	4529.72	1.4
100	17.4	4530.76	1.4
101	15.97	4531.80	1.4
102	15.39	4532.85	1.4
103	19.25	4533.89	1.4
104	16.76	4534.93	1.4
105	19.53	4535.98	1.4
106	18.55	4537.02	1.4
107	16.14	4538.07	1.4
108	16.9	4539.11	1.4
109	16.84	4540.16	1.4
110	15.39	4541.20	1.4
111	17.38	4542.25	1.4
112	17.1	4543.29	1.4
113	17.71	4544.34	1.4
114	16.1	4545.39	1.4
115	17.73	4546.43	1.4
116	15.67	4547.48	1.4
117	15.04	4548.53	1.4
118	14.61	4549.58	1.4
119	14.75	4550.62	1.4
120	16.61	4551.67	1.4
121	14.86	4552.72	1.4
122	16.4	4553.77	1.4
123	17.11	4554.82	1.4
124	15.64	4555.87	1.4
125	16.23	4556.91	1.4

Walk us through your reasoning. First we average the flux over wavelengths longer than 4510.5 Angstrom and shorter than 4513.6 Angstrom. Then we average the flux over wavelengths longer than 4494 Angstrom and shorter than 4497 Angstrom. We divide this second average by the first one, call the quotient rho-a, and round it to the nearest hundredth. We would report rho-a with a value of 0.99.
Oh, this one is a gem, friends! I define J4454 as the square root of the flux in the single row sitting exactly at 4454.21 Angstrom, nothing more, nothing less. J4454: 4.33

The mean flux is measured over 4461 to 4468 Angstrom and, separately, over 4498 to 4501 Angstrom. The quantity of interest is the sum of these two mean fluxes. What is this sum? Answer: 36.0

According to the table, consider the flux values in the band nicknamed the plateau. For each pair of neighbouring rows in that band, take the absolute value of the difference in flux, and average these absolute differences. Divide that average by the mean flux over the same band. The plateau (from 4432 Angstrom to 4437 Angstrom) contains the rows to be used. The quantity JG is 0.078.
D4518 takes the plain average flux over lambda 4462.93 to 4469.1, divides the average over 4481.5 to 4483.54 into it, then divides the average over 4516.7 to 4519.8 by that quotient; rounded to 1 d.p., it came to 16.4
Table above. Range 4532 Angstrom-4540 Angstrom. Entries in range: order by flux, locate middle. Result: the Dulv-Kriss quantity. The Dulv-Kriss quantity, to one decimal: 16.9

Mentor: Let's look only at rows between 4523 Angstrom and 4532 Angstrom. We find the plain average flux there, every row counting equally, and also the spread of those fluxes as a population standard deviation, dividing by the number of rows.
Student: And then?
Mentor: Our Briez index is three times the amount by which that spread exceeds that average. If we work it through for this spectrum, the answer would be -48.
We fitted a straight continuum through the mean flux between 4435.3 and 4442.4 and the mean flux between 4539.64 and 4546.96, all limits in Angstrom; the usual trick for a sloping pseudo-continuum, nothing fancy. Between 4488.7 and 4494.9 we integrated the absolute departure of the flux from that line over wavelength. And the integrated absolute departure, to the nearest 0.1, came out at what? 8.1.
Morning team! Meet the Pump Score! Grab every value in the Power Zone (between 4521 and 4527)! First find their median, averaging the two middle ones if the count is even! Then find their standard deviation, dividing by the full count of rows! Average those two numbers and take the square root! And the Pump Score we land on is 2.95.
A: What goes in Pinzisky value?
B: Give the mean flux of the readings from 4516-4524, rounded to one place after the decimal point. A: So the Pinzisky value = 16.8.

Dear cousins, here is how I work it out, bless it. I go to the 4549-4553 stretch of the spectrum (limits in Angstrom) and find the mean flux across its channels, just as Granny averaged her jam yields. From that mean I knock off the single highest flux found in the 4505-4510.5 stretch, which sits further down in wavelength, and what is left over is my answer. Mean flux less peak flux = -5.2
